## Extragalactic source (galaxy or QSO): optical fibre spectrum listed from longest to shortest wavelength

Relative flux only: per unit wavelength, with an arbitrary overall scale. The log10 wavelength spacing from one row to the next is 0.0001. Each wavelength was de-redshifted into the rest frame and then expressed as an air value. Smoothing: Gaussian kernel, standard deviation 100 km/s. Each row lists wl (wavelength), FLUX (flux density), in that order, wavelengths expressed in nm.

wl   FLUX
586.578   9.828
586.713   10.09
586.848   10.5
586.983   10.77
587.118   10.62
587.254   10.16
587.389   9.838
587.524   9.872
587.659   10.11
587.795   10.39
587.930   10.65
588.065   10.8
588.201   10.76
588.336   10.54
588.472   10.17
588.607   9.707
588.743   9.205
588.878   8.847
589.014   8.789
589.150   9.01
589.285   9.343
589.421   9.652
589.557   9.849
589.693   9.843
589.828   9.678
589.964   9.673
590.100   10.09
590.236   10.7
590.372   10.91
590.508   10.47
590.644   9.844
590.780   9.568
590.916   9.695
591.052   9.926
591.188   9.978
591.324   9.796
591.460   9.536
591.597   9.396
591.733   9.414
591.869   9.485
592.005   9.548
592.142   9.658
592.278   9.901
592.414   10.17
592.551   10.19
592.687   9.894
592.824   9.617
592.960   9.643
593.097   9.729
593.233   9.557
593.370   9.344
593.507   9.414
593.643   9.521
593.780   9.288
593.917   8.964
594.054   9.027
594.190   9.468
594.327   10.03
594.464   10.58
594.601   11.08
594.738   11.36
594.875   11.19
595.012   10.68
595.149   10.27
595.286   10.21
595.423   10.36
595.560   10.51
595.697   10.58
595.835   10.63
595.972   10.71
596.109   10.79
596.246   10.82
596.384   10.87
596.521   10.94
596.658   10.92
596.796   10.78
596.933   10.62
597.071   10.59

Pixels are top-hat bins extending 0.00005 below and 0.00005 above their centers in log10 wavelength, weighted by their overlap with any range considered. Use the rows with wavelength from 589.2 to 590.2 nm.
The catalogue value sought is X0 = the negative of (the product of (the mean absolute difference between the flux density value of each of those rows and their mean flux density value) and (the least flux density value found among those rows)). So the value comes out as -1.6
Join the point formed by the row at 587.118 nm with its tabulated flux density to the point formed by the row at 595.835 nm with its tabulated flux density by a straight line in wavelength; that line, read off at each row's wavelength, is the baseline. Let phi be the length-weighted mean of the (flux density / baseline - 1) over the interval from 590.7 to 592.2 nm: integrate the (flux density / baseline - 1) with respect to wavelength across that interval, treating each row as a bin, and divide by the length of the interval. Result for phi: -0.09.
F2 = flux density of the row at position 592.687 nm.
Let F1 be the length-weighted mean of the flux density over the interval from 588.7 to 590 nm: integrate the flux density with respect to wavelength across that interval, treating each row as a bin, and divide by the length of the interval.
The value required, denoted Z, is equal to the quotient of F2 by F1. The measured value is 1.05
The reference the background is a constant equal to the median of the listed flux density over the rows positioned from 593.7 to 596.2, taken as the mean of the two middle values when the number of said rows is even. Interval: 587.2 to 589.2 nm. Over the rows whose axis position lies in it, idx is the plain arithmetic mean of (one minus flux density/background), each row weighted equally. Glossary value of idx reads 0.059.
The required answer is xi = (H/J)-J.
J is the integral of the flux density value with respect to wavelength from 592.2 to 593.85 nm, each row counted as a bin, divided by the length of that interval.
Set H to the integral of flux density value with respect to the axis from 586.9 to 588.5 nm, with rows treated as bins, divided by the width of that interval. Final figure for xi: -8.6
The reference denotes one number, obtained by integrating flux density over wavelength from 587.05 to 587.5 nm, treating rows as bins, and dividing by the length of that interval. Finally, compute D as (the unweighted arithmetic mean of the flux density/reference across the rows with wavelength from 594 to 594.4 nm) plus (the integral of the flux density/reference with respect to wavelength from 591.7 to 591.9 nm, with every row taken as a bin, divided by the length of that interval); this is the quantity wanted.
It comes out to 1.87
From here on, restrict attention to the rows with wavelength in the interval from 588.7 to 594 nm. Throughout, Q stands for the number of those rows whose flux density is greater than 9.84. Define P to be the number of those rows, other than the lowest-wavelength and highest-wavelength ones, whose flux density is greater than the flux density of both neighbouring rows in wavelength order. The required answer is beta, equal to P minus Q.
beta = -7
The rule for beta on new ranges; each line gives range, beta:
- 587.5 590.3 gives -10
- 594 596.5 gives -15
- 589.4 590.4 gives -4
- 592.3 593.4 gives -1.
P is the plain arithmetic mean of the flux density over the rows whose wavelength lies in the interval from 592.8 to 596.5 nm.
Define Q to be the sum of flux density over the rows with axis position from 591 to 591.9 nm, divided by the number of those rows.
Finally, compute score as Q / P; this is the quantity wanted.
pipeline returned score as 0.95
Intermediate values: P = 10.2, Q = 9.65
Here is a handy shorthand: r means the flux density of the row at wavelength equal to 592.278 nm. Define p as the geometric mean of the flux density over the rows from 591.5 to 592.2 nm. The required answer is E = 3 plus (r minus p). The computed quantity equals 3.4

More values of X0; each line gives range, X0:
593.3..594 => -1.3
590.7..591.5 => -1.4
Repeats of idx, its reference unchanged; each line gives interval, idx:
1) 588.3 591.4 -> 0.071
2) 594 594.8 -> 0.027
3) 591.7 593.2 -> 0.075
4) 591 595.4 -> 0.064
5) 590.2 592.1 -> 0.063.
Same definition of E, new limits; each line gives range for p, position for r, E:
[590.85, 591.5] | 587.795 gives 3.6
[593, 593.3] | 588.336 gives 3.9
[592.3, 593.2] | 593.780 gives 2.4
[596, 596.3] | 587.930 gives 2.8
